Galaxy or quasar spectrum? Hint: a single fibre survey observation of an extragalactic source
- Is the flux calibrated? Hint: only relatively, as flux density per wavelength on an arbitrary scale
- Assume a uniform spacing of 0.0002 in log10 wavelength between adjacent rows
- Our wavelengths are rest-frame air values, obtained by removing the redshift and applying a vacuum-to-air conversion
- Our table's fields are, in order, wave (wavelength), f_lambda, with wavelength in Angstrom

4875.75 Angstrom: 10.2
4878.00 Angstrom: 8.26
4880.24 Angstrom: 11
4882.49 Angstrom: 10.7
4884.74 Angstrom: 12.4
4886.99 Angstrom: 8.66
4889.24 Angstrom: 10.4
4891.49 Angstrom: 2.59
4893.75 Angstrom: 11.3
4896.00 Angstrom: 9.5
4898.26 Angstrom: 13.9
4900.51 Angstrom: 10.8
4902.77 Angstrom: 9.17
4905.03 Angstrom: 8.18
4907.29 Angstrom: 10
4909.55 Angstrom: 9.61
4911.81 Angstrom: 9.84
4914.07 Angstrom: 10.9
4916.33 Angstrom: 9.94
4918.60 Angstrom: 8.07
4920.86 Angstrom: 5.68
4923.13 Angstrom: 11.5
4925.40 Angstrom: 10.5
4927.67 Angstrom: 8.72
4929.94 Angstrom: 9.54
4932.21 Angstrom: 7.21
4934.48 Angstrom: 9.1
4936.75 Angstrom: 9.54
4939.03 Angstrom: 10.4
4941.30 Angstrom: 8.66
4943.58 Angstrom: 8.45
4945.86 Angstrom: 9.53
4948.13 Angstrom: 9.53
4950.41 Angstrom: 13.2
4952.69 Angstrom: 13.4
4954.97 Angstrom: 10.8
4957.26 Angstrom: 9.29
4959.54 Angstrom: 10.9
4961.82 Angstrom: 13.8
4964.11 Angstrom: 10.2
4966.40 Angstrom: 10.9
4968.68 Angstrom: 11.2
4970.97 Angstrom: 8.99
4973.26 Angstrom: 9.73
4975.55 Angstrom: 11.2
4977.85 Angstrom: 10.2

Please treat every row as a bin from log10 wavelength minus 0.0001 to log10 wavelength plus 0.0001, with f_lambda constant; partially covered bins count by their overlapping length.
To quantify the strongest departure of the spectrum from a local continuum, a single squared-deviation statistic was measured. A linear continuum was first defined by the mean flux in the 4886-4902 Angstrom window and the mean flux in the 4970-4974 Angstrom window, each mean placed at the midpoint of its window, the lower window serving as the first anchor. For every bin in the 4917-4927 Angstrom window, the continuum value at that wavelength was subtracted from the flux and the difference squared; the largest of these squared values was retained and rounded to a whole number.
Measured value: 15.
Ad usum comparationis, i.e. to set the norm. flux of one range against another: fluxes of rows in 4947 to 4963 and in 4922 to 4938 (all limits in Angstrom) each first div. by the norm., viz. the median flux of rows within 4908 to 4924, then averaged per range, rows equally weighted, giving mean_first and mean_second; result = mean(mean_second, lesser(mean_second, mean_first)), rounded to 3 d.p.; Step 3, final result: 0.960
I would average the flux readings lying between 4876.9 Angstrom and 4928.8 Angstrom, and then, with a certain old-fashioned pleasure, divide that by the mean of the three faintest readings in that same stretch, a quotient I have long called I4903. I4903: 1.77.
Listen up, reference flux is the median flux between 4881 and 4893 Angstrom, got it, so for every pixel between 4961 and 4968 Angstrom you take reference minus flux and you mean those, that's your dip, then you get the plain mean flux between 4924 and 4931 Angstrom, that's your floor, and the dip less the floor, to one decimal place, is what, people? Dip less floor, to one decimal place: -10.8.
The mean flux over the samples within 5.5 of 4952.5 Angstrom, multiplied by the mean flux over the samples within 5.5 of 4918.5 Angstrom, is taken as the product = 104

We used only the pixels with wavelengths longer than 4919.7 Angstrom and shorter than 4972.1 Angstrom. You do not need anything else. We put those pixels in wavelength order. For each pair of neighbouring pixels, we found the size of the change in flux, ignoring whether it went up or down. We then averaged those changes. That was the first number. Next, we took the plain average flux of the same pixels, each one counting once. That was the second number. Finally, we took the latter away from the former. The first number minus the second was -8.4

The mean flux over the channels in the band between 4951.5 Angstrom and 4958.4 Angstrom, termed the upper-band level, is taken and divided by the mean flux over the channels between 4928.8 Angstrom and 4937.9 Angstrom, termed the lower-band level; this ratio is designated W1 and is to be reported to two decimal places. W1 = 1.26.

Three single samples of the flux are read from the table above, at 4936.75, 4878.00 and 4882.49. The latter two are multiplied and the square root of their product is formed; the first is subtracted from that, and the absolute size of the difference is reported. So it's 0.1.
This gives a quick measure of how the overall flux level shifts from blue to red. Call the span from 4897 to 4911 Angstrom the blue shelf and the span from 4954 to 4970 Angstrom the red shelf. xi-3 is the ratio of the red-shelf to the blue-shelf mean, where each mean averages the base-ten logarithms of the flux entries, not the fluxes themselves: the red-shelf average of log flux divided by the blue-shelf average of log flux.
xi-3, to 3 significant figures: 1.03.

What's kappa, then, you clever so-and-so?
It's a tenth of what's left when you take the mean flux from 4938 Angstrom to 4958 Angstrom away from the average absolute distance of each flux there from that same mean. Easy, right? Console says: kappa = -0.90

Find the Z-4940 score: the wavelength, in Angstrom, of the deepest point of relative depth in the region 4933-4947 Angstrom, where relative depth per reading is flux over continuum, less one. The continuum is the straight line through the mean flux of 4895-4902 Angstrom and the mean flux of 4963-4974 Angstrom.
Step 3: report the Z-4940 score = 4943.58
